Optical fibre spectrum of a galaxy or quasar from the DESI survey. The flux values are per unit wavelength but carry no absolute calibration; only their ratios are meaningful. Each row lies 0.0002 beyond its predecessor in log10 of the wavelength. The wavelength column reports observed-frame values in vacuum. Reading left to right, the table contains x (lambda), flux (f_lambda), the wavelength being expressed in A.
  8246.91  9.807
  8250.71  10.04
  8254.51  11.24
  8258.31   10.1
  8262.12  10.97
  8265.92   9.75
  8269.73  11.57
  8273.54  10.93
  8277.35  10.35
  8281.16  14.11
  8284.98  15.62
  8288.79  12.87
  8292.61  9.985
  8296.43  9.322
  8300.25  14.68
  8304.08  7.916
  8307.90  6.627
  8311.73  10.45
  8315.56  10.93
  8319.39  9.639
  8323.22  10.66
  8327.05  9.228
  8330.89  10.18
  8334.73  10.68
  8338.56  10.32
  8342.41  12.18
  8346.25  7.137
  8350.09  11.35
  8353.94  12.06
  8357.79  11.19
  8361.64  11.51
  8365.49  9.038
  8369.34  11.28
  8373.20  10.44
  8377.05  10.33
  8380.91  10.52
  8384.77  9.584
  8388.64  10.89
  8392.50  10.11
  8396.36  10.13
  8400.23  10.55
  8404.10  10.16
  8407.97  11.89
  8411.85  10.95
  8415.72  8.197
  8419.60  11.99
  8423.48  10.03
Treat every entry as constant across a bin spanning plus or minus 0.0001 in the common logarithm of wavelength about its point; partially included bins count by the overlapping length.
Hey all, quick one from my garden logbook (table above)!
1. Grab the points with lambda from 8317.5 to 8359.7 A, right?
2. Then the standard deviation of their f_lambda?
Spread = 1.4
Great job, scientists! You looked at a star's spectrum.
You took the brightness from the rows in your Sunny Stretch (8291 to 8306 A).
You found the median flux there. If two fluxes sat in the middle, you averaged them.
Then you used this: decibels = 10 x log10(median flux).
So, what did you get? 9.8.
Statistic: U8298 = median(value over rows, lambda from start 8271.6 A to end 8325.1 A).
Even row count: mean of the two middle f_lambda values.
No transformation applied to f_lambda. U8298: 10.6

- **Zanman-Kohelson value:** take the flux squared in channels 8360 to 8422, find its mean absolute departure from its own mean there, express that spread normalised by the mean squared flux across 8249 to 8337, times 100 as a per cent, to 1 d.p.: 12.5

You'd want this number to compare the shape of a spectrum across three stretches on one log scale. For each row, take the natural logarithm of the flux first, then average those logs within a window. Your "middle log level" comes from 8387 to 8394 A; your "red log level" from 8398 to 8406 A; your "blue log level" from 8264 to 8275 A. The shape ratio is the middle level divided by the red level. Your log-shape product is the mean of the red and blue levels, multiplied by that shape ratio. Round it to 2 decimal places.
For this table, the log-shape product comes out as 2.37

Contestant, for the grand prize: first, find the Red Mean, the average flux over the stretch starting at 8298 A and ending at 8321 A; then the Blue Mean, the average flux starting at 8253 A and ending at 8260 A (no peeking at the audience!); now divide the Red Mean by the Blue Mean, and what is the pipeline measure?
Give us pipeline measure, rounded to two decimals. 0.94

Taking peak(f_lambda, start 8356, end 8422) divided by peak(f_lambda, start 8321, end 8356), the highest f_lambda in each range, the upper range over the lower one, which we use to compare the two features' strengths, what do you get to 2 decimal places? 0.98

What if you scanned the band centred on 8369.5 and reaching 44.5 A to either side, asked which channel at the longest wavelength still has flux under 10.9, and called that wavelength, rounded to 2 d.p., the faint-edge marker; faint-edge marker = 8404.10 A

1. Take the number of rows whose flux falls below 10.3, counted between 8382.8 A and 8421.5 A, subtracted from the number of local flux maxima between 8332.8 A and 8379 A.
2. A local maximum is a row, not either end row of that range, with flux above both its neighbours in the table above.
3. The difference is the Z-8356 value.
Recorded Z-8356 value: -1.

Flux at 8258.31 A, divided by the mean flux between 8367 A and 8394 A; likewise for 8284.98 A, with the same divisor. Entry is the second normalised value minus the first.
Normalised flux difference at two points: 0.53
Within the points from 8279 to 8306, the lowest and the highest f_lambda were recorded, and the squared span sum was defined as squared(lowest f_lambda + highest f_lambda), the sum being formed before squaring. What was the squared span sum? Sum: 554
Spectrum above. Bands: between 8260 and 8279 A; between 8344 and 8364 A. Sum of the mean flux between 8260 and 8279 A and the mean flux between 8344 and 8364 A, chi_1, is 21.4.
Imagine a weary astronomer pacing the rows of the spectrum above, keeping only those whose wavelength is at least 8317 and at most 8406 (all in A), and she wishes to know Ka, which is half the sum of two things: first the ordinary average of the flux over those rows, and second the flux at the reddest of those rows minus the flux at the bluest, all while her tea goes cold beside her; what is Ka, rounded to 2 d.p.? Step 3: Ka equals 5.46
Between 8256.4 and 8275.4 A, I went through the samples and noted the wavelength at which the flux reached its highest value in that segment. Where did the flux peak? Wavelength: 8269.73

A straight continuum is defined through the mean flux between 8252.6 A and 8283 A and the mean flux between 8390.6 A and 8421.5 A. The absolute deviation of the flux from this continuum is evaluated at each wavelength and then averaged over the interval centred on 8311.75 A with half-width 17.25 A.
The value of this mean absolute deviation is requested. 1.8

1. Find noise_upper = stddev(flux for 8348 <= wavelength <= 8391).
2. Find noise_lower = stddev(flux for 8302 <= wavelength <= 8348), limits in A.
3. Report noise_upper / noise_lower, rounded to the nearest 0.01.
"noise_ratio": 0.53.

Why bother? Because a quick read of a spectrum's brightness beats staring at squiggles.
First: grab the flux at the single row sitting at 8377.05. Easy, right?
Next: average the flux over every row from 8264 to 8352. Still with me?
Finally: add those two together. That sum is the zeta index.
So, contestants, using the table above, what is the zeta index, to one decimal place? 21.0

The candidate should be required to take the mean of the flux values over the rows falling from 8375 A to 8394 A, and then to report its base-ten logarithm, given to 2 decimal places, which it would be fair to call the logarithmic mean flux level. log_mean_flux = 1.01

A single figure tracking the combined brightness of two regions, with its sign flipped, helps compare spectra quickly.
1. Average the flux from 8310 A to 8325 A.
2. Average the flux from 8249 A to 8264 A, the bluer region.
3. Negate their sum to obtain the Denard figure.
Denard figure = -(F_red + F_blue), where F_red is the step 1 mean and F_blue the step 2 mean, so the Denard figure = -21.0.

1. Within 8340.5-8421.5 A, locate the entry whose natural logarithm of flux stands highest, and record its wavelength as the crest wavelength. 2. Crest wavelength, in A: 8342.41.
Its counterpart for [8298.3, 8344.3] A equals 8300.25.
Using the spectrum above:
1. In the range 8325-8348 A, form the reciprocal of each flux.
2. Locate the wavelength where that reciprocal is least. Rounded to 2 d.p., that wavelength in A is 8342.41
